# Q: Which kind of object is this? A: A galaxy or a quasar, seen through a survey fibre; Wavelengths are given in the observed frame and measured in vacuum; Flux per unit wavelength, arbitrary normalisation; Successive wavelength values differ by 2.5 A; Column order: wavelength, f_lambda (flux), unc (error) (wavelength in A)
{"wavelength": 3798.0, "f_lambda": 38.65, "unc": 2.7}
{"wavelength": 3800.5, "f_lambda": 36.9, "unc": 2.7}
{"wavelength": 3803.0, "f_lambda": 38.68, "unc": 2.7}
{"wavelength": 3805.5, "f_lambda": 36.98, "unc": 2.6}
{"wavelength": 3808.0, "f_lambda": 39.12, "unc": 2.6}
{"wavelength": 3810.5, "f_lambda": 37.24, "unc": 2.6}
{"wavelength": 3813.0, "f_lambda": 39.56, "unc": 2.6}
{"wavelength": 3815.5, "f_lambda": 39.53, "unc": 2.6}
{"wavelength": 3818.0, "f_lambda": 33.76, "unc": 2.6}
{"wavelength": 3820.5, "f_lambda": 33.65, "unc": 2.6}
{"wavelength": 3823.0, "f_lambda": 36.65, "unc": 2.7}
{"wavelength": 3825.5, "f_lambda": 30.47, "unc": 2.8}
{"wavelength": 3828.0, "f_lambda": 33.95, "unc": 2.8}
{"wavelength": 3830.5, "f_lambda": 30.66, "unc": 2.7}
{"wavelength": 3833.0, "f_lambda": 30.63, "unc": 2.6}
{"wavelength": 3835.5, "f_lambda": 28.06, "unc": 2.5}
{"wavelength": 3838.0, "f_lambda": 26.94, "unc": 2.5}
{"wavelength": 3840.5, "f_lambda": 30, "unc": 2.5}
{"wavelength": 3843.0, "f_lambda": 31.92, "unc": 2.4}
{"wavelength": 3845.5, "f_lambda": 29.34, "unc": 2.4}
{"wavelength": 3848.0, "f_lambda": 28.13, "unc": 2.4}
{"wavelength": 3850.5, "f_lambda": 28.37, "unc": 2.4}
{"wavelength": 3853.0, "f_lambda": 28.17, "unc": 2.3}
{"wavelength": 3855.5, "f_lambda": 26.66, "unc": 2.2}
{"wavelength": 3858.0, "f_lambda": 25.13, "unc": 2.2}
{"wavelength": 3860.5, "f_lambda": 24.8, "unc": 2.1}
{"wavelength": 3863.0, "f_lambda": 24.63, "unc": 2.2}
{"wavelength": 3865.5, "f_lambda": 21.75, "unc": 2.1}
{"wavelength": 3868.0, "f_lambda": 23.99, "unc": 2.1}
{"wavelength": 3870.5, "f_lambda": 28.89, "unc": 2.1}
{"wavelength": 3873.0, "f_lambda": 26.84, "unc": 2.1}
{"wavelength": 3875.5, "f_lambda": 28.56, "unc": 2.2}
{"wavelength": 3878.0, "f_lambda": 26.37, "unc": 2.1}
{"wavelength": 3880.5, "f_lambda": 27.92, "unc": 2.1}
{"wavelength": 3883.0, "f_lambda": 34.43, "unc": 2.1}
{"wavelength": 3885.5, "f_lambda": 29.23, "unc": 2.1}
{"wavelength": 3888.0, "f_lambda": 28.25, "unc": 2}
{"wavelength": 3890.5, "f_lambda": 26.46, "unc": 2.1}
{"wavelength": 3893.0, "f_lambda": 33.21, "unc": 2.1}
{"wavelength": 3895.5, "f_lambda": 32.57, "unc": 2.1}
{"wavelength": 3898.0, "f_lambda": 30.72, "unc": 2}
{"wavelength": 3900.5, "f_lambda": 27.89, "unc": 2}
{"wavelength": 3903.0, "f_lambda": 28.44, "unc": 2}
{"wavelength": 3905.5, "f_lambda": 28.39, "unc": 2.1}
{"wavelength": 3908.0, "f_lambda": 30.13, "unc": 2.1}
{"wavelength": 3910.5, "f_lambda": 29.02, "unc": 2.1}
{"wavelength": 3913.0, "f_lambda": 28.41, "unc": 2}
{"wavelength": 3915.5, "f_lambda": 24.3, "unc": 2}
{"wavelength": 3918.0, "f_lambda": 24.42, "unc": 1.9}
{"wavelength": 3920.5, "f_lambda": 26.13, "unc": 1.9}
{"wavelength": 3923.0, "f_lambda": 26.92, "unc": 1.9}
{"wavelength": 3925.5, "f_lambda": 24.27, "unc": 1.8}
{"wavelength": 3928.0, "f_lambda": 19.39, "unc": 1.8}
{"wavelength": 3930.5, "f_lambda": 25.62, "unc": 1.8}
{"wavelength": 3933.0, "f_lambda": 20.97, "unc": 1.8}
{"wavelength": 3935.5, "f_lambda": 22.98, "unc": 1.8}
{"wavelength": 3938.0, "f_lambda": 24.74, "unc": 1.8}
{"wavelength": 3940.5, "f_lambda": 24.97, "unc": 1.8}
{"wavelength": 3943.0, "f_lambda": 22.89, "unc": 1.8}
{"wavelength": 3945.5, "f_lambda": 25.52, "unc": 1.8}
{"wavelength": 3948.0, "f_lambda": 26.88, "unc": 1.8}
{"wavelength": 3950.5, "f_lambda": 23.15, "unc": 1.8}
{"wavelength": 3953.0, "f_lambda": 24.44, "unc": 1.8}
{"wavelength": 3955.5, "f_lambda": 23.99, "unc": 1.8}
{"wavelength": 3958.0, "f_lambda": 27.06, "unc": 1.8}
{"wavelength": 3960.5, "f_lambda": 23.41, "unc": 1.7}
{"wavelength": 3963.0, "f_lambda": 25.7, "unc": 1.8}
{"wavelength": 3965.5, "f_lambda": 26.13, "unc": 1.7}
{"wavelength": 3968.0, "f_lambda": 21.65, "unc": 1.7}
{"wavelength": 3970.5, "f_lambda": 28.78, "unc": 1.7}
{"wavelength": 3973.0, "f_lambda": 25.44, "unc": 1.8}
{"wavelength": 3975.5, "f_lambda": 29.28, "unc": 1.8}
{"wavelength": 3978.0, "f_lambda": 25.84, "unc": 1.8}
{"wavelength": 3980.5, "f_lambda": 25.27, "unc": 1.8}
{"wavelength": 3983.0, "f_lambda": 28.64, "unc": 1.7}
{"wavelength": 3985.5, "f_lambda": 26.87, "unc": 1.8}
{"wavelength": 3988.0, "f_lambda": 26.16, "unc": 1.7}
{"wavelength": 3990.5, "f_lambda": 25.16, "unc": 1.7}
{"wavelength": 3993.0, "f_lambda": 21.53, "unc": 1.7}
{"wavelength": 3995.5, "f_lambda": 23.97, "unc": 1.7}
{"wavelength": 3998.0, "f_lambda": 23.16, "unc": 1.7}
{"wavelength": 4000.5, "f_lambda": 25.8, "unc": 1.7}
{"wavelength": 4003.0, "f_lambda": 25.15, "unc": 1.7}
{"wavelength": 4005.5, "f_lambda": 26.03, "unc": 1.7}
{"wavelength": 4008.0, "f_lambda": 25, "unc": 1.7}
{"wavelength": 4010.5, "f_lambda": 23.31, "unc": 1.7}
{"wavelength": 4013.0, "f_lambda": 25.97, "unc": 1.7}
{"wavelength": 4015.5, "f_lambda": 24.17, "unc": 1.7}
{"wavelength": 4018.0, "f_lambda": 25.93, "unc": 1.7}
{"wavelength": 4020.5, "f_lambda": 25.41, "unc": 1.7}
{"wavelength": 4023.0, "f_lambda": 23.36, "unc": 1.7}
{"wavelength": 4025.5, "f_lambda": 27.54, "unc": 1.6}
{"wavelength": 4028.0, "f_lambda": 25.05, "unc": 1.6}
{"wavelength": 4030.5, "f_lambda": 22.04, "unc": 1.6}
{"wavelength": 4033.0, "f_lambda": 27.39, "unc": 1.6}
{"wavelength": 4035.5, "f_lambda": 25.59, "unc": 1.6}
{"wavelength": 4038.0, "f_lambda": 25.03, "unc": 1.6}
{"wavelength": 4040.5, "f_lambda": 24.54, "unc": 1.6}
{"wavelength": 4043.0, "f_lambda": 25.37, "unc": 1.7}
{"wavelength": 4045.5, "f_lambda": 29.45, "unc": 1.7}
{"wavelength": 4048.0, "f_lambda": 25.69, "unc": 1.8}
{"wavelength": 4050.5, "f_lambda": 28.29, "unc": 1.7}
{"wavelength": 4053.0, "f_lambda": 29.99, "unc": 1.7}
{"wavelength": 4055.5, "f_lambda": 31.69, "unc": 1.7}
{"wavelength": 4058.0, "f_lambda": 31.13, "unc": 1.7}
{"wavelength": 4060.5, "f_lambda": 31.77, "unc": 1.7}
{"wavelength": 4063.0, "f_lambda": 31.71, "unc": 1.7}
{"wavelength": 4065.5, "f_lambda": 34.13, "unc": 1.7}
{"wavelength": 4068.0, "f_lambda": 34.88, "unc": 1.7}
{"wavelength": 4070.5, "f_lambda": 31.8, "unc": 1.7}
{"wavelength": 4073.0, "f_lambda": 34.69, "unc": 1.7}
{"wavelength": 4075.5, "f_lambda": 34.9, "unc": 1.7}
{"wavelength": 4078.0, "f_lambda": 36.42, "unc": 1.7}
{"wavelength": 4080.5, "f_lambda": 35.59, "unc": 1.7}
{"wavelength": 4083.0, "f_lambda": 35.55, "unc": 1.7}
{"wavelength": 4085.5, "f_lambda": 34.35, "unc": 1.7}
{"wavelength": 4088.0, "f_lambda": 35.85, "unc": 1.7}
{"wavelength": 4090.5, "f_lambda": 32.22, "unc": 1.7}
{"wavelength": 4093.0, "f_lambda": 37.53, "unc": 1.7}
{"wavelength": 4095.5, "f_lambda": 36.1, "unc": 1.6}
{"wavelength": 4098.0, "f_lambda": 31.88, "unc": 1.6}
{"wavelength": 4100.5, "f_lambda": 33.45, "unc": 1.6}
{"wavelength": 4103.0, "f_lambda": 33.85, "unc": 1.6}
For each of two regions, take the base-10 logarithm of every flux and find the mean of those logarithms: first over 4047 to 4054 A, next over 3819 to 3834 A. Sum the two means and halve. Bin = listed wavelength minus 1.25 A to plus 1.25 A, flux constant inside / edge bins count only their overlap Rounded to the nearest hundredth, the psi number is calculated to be 1.48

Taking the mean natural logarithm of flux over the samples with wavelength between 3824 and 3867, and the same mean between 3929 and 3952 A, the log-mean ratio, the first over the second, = 1.05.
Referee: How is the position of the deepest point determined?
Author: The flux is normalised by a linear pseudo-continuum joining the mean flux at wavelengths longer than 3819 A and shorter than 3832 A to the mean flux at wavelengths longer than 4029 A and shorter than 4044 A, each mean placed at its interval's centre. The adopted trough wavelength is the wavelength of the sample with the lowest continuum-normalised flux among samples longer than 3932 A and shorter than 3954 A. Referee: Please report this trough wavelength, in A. 3933.0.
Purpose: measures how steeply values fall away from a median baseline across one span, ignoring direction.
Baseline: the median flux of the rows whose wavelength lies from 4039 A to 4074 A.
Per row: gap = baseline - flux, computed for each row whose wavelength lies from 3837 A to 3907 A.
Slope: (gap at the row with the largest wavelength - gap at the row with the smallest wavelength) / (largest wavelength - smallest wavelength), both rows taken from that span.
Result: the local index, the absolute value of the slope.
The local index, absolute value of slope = 0.021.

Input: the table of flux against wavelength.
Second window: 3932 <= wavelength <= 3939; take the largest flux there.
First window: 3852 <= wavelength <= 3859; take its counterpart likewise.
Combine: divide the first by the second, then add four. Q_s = 5.1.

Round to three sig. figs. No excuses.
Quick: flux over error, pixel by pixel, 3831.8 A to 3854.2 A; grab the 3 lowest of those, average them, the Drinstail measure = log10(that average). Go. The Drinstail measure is 1.05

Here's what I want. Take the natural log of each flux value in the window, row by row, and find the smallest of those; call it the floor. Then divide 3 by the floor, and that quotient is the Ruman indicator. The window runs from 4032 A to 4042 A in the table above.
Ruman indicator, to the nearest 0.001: 0.937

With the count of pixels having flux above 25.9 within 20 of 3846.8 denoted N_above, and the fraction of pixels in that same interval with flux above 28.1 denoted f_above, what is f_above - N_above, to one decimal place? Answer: -11.4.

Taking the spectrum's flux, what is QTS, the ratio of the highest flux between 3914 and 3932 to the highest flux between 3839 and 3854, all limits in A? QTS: 0.84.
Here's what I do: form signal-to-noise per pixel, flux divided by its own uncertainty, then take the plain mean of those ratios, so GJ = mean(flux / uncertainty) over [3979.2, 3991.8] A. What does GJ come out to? 15.2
